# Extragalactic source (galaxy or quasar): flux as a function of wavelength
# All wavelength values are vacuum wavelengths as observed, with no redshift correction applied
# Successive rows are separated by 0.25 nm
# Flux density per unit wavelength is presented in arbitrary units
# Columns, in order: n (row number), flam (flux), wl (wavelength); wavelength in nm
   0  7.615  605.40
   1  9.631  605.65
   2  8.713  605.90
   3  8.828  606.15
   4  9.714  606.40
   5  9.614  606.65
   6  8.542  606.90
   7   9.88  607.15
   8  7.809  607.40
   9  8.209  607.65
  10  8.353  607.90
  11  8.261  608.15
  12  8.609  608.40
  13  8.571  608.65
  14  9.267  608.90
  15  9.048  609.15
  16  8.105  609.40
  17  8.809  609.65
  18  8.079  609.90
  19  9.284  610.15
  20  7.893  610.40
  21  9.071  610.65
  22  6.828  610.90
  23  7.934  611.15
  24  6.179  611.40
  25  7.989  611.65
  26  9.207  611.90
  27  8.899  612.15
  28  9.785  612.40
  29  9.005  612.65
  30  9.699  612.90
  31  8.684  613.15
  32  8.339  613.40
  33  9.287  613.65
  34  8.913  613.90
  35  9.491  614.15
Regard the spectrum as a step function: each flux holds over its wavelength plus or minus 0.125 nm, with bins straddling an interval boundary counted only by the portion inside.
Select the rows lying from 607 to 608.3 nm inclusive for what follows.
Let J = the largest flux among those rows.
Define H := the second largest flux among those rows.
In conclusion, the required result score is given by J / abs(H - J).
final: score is 6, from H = 8.353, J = 9.88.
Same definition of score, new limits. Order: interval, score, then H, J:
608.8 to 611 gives 546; 9.267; 9.284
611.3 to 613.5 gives 114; 9.699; 9.785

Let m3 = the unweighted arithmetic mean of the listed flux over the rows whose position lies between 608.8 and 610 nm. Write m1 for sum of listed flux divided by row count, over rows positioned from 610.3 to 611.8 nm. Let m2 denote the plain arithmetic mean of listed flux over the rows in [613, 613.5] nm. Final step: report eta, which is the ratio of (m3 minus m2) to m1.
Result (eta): 0.02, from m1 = 7.6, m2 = 8.51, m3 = 8.7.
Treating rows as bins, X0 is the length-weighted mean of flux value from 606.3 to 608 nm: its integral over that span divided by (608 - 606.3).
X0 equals 8.9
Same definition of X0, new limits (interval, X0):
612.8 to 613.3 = 9.1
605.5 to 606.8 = 9.3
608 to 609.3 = 8.7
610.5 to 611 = 8.0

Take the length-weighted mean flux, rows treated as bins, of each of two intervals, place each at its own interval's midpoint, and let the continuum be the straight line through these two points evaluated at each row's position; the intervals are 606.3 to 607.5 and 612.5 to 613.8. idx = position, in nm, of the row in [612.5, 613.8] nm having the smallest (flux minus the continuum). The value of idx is 613.40 nm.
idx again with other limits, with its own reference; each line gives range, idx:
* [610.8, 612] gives 611.40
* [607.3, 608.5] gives 607.40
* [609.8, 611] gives 610.90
